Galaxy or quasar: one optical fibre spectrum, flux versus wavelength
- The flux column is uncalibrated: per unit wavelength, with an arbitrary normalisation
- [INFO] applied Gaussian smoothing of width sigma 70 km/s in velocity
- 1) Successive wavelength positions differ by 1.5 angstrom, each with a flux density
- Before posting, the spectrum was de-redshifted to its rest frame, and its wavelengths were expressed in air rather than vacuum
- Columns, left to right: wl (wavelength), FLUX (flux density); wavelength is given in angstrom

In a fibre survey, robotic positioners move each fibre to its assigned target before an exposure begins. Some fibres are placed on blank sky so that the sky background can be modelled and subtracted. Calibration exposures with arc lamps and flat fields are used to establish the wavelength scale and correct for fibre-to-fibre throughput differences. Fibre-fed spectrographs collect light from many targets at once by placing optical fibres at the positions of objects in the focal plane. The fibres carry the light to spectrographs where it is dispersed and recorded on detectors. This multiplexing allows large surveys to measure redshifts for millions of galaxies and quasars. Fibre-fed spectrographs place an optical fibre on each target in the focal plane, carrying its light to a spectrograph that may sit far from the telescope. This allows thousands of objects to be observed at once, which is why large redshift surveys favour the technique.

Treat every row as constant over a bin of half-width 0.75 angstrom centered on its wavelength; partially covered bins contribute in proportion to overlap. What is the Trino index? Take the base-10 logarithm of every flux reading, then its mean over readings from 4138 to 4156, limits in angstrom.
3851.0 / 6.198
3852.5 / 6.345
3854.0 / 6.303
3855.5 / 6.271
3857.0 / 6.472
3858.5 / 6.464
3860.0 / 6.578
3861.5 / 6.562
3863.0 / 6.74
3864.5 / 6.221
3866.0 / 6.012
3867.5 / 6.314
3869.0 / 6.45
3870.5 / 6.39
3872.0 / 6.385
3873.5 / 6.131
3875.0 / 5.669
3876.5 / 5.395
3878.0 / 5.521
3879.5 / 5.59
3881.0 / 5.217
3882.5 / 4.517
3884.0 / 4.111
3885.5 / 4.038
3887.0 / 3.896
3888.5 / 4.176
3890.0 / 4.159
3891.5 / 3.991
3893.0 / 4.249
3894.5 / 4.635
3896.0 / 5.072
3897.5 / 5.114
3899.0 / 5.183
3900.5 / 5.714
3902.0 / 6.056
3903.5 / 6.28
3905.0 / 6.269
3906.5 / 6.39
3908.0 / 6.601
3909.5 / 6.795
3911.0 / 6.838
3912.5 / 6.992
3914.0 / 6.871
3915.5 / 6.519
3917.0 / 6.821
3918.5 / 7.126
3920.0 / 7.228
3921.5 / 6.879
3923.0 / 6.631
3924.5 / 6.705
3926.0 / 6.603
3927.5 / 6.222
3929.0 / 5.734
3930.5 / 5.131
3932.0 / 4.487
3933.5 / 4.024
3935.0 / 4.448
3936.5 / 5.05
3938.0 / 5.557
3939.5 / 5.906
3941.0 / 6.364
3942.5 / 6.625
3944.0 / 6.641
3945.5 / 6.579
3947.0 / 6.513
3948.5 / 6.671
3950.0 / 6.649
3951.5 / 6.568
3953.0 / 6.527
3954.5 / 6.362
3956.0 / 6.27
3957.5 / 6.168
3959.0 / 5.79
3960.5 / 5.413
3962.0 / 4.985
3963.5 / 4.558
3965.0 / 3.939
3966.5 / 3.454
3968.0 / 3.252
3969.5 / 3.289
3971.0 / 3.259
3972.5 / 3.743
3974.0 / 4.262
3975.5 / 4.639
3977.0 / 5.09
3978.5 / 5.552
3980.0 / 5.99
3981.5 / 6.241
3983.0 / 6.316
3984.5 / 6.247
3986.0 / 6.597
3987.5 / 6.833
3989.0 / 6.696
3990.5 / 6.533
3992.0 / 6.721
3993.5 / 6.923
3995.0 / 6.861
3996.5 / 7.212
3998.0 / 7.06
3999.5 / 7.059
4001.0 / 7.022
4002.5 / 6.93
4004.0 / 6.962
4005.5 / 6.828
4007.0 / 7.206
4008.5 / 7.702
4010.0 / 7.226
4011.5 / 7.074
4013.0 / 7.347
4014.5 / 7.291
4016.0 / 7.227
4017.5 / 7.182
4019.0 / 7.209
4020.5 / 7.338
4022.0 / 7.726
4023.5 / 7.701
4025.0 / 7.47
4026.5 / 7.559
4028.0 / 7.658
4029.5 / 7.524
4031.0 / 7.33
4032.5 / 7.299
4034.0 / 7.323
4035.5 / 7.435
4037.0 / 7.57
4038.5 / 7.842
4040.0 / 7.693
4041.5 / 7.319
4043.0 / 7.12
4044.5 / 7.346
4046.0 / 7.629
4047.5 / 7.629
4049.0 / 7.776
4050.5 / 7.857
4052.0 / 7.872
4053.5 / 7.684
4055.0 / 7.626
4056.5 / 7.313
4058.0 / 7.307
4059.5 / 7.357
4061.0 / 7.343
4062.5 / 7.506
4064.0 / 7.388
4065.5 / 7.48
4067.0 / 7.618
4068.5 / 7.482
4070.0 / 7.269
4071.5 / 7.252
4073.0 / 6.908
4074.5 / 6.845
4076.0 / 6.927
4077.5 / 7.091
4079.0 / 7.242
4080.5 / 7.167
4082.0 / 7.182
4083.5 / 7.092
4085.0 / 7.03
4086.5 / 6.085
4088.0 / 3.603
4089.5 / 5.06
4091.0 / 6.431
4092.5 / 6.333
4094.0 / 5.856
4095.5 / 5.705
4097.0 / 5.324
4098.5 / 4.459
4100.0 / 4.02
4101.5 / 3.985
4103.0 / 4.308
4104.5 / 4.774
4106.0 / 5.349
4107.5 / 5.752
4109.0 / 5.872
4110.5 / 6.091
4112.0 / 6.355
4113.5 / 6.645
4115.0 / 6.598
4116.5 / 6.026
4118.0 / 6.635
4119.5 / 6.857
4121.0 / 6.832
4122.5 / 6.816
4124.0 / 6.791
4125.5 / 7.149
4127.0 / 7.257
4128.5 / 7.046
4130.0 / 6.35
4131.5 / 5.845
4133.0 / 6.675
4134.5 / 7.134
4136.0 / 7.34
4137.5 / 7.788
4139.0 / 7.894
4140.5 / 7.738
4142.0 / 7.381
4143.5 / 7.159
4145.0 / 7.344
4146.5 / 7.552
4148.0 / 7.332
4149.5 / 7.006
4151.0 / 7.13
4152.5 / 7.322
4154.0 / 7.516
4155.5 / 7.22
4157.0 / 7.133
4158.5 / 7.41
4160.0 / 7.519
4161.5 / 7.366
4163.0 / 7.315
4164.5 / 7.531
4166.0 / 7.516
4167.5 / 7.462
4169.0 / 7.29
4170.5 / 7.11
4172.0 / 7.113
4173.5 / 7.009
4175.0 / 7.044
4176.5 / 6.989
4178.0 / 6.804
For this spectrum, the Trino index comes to 0.868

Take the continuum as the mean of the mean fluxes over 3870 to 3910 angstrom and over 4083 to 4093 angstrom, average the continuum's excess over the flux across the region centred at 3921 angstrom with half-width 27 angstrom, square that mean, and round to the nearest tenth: 0.2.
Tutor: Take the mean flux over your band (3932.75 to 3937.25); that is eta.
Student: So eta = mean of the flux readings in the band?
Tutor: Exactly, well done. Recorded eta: 4.5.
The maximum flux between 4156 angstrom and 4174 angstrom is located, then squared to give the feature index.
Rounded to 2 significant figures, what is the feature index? 57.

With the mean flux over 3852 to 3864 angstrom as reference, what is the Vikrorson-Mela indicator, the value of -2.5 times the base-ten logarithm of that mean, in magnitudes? -2.03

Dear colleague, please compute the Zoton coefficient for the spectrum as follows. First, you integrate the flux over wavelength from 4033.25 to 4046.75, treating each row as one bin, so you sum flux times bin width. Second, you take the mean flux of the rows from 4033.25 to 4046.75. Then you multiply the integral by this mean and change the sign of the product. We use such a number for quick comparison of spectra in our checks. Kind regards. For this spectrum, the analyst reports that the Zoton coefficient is -754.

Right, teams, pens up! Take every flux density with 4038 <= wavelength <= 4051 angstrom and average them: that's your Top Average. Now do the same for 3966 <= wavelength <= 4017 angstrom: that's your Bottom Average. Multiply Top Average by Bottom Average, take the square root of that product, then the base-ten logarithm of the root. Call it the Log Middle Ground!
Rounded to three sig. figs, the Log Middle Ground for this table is 0.834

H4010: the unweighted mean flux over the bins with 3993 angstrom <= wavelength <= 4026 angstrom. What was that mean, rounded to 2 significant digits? 7.2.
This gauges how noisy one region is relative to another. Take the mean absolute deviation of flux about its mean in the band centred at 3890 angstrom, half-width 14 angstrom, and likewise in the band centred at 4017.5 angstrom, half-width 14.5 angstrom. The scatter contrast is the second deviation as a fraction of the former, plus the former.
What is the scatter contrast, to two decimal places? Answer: 0.97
